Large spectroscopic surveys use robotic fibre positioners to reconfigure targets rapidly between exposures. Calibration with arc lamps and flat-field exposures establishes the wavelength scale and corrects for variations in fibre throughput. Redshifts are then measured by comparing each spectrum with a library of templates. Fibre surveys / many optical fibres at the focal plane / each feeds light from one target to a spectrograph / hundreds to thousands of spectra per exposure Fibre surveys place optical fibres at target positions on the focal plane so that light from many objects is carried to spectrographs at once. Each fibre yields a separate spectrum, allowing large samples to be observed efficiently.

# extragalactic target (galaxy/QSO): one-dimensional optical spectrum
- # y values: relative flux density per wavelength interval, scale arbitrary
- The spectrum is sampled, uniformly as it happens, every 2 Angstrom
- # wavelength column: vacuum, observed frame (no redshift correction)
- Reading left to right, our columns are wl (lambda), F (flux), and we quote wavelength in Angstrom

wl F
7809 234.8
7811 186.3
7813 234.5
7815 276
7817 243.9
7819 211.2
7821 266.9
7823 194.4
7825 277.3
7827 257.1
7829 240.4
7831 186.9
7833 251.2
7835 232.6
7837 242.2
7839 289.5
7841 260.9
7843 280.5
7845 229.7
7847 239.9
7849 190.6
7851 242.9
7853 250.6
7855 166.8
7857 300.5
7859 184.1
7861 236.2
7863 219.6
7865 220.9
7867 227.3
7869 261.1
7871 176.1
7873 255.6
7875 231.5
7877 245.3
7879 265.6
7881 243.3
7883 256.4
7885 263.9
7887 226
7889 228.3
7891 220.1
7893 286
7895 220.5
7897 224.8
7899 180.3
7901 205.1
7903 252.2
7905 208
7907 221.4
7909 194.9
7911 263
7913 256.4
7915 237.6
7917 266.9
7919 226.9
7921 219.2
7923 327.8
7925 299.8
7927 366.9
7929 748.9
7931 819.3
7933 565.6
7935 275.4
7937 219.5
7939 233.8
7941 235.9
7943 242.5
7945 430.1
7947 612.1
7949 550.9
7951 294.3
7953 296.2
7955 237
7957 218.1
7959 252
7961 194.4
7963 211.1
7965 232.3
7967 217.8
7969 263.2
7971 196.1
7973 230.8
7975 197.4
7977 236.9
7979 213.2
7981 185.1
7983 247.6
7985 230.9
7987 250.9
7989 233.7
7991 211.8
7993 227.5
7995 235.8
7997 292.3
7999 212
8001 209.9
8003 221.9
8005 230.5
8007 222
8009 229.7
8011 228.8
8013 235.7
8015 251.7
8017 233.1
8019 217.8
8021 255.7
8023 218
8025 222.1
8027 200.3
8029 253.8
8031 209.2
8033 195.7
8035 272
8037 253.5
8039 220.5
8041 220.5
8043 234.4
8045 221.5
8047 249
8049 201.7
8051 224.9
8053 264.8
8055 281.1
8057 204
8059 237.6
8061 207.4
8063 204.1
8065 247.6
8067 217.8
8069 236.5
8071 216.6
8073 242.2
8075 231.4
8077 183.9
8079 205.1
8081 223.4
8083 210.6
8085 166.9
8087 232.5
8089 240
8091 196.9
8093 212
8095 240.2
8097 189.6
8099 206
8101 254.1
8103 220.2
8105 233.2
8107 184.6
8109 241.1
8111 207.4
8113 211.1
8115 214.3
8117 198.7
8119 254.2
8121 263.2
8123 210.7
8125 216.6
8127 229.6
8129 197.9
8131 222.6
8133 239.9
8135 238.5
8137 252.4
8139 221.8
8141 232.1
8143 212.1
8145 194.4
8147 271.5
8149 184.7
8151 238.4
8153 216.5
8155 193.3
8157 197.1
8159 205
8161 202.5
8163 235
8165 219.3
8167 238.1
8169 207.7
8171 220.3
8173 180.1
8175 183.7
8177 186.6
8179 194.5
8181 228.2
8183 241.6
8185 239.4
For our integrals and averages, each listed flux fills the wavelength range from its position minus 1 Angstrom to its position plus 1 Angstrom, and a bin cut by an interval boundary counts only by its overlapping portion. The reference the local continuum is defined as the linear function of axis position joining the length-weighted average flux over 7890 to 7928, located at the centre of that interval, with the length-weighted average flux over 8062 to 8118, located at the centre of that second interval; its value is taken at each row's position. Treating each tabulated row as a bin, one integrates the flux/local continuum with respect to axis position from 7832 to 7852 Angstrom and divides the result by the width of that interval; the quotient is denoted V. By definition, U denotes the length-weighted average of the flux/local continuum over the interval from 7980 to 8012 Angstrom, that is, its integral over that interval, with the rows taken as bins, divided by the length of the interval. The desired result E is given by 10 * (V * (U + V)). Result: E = 18.6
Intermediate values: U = 0.99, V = 0.96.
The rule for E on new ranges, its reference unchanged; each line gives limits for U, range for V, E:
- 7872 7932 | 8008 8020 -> 21.9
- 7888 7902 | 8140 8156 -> 20.5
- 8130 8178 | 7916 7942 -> 39.1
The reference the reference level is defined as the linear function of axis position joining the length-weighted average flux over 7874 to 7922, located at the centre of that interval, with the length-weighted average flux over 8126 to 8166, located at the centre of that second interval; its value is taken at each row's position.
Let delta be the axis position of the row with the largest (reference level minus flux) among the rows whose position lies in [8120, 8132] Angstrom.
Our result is 8129 Angstrom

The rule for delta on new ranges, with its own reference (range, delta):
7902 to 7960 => 7909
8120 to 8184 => 8173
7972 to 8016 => 7981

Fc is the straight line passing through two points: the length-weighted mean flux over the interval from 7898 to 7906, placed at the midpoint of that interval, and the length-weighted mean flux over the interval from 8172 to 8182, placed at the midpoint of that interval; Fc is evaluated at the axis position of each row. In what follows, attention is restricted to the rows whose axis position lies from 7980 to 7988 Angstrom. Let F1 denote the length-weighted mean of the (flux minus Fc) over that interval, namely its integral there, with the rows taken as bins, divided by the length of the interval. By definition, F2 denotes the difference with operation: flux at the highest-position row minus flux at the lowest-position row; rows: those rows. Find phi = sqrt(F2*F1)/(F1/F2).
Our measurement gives 113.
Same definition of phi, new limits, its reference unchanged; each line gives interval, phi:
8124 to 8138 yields 39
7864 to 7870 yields 53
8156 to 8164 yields 62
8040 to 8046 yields 0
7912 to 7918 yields 5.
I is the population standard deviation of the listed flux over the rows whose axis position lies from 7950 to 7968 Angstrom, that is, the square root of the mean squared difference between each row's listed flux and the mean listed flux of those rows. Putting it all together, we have 33.7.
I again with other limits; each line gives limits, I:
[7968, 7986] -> 24.6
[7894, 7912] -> 24.7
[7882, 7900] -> 28.9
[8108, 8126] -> 21.5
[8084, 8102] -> 26.8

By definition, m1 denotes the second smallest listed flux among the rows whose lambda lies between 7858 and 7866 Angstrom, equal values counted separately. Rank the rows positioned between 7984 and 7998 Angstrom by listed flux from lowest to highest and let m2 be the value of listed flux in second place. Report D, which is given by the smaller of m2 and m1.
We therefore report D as 220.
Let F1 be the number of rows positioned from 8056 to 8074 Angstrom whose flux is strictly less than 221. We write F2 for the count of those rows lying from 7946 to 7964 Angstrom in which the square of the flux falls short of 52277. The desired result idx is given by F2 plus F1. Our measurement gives 8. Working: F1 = 5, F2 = 3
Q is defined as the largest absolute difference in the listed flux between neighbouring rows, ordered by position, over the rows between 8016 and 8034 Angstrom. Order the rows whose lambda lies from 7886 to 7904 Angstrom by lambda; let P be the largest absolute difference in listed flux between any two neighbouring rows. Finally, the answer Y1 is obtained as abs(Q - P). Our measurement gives 12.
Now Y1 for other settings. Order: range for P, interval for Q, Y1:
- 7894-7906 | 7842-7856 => 37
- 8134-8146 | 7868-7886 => 54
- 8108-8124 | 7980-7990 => 7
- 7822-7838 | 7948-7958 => 174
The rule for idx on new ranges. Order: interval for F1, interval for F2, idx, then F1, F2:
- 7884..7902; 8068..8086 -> 10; 4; 6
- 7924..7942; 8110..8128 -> 7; 1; 6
